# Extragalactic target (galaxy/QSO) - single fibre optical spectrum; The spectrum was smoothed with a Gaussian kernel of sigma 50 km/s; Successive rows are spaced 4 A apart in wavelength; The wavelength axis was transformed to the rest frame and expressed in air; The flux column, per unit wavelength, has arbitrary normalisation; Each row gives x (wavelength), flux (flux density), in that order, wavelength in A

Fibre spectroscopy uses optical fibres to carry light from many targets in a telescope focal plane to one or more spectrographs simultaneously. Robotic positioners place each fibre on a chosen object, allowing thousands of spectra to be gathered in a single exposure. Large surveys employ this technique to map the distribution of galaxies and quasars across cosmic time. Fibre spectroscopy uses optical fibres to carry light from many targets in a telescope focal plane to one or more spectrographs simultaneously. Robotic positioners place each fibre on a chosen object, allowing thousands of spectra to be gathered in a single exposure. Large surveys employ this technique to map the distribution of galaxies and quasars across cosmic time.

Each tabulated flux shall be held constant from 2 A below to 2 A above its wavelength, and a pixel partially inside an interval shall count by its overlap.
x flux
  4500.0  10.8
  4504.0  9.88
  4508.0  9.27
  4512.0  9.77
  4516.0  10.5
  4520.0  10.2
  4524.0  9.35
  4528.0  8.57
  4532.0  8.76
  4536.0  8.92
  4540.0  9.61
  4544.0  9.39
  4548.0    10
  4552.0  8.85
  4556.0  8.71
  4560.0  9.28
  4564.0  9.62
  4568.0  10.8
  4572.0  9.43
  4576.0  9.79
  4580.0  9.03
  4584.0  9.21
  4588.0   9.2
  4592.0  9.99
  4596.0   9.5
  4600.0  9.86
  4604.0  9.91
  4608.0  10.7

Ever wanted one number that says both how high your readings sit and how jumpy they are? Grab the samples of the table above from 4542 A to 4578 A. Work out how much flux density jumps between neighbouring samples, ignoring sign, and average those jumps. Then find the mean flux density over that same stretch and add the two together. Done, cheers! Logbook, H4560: 10.3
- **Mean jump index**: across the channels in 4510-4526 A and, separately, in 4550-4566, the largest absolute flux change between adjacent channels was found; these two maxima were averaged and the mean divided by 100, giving 0.0071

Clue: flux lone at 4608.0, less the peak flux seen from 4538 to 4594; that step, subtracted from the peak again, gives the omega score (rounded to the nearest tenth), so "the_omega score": 10.9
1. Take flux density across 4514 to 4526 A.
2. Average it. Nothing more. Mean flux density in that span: 10.0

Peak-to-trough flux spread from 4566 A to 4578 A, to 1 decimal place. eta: 1.4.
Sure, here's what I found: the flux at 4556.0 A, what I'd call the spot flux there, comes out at 8.71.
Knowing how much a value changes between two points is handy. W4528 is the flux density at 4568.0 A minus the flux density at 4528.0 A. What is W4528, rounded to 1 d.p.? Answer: 2.2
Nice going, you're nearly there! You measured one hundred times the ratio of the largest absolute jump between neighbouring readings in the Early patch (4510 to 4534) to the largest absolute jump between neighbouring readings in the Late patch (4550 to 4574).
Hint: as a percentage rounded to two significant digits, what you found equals 62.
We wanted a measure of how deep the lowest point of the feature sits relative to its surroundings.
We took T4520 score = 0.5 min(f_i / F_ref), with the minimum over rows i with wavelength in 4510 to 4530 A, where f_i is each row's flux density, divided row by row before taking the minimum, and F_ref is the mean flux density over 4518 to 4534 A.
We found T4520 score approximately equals 0.465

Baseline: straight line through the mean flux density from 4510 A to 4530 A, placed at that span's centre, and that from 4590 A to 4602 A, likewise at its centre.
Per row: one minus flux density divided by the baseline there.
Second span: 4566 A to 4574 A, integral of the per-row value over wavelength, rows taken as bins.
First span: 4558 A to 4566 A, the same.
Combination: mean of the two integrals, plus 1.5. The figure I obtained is 1.47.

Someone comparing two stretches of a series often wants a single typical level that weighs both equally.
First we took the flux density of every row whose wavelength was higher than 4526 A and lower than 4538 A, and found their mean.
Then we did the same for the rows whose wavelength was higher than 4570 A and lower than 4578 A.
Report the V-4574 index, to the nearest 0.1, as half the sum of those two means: 9.2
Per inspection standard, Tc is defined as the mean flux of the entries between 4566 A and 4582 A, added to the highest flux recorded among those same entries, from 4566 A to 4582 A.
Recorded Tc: 20.6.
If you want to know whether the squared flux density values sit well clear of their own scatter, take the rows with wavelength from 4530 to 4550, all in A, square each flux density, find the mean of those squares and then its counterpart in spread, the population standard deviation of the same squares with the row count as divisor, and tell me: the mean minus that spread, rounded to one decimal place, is 78.9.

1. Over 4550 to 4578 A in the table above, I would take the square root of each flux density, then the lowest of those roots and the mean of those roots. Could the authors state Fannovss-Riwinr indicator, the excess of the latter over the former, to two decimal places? 0.13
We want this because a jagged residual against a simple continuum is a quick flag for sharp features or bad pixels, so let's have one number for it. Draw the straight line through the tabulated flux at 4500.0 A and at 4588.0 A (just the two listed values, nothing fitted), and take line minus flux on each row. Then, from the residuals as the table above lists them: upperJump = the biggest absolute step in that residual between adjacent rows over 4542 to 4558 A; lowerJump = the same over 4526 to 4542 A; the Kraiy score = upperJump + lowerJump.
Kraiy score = 1.84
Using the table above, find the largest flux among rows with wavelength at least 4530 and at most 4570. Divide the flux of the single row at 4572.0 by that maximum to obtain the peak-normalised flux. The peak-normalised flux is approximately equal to 0.87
